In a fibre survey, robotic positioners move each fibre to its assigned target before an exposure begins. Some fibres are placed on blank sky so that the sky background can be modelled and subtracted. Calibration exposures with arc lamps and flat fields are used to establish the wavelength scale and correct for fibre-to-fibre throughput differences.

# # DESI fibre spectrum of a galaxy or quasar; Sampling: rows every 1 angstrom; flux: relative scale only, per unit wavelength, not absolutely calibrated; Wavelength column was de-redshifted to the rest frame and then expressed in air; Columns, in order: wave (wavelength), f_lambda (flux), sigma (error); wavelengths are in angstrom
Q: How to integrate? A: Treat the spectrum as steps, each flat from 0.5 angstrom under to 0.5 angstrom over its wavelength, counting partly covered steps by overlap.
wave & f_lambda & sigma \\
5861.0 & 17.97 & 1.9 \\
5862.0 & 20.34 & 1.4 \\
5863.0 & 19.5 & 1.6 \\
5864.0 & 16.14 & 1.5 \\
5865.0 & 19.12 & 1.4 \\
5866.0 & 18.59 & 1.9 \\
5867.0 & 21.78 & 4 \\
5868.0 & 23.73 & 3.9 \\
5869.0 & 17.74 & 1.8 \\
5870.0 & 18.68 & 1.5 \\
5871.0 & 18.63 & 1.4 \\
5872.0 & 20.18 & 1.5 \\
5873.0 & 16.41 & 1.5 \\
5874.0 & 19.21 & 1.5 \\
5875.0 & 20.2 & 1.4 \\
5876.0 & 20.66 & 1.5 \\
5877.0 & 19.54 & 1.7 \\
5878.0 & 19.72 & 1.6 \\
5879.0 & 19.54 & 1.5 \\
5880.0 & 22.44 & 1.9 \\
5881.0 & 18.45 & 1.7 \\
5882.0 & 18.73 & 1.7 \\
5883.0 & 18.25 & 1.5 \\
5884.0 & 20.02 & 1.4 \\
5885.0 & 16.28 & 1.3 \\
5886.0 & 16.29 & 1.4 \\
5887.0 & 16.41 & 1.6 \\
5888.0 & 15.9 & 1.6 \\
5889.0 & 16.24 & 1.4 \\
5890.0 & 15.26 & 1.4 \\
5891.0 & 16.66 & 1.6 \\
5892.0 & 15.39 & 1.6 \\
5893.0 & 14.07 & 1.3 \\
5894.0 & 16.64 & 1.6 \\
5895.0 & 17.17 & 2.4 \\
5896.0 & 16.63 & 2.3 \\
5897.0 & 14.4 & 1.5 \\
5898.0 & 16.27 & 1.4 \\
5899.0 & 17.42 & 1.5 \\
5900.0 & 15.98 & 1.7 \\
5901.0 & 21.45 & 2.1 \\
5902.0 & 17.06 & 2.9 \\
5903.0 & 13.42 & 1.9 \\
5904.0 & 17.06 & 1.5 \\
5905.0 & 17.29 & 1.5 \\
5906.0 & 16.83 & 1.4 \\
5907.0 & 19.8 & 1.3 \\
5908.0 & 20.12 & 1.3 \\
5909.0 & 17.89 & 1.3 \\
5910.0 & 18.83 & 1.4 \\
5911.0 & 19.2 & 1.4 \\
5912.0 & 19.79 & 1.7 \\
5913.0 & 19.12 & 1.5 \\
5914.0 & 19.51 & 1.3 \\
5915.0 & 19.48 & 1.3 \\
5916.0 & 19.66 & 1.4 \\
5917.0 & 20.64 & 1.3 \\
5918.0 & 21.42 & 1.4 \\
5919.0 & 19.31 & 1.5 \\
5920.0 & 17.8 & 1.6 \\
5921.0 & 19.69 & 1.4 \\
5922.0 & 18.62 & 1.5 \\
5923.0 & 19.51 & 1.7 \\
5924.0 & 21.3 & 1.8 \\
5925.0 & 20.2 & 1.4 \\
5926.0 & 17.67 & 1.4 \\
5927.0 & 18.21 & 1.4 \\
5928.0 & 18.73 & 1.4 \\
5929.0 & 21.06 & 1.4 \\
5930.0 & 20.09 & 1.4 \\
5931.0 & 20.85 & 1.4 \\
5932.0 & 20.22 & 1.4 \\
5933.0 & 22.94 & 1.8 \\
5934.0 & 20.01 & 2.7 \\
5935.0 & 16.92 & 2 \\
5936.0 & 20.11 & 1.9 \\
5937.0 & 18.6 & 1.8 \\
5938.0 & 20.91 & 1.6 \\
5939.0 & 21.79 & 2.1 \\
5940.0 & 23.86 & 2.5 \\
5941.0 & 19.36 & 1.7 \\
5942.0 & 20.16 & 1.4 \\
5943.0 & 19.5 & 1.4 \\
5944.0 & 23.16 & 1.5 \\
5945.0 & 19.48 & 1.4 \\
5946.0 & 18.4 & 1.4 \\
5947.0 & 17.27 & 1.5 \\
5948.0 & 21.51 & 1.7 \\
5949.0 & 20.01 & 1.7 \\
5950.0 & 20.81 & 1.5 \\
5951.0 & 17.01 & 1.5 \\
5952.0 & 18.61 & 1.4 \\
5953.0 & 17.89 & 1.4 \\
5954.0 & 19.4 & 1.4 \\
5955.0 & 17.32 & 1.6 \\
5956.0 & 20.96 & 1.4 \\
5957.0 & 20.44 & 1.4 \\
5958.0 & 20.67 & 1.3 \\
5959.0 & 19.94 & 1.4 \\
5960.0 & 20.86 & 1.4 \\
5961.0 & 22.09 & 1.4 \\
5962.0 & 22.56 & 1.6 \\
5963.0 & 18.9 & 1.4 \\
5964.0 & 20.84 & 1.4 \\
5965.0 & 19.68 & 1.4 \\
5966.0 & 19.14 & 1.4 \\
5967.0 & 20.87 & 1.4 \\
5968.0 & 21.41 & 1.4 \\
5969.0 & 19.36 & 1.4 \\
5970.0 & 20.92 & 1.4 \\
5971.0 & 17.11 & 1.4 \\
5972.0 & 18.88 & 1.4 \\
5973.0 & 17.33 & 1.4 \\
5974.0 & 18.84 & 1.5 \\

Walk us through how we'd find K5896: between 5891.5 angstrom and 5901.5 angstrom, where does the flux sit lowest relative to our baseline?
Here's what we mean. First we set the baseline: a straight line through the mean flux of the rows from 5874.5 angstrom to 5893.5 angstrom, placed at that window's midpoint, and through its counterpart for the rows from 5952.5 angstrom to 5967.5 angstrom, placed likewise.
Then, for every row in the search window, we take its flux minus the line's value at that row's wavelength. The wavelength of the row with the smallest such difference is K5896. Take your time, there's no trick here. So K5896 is 5893.0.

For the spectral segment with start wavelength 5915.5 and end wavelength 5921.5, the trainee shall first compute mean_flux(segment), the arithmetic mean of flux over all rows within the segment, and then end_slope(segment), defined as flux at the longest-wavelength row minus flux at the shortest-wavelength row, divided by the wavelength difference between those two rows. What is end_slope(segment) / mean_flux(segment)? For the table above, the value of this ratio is 0.000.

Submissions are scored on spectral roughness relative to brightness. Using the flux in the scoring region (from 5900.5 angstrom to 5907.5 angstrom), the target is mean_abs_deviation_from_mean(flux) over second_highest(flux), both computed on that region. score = 0.09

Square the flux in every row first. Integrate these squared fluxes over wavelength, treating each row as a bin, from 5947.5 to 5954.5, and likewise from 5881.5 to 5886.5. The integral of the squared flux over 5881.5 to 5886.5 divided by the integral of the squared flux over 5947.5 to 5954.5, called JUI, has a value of 0.61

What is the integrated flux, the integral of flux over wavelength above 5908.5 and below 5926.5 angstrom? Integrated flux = 350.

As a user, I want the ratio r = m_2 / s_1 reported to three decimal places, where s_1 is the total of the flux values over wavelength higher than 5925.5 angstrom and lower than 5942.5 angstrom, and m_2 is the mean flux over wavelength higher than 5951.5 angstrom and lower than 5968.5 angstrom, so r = 0.059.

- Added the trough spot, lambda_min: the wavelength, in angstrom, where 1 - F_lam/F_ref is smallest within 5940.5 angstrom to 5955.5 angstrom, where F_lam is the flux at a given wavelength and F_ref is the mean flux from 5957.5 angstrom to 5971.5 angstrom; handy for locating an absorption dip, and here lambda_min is 5944.0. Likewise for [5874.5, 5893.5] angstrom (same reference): 5880.0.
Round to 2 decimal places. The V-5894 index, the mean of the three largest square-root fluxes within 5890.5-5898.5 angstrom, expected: 4.10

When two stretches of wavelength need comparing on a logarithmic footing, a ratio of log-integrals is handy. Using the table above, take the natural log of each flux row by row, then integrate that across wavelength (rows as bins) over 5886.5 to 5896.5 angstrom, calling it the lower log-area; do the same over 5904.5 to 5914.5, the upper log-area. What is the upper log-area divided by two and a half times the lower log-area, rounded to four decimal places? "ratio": 0.4232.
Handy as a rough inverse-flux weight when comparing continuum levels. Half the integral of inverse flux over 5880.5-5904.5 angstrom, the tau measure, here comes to 0.72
